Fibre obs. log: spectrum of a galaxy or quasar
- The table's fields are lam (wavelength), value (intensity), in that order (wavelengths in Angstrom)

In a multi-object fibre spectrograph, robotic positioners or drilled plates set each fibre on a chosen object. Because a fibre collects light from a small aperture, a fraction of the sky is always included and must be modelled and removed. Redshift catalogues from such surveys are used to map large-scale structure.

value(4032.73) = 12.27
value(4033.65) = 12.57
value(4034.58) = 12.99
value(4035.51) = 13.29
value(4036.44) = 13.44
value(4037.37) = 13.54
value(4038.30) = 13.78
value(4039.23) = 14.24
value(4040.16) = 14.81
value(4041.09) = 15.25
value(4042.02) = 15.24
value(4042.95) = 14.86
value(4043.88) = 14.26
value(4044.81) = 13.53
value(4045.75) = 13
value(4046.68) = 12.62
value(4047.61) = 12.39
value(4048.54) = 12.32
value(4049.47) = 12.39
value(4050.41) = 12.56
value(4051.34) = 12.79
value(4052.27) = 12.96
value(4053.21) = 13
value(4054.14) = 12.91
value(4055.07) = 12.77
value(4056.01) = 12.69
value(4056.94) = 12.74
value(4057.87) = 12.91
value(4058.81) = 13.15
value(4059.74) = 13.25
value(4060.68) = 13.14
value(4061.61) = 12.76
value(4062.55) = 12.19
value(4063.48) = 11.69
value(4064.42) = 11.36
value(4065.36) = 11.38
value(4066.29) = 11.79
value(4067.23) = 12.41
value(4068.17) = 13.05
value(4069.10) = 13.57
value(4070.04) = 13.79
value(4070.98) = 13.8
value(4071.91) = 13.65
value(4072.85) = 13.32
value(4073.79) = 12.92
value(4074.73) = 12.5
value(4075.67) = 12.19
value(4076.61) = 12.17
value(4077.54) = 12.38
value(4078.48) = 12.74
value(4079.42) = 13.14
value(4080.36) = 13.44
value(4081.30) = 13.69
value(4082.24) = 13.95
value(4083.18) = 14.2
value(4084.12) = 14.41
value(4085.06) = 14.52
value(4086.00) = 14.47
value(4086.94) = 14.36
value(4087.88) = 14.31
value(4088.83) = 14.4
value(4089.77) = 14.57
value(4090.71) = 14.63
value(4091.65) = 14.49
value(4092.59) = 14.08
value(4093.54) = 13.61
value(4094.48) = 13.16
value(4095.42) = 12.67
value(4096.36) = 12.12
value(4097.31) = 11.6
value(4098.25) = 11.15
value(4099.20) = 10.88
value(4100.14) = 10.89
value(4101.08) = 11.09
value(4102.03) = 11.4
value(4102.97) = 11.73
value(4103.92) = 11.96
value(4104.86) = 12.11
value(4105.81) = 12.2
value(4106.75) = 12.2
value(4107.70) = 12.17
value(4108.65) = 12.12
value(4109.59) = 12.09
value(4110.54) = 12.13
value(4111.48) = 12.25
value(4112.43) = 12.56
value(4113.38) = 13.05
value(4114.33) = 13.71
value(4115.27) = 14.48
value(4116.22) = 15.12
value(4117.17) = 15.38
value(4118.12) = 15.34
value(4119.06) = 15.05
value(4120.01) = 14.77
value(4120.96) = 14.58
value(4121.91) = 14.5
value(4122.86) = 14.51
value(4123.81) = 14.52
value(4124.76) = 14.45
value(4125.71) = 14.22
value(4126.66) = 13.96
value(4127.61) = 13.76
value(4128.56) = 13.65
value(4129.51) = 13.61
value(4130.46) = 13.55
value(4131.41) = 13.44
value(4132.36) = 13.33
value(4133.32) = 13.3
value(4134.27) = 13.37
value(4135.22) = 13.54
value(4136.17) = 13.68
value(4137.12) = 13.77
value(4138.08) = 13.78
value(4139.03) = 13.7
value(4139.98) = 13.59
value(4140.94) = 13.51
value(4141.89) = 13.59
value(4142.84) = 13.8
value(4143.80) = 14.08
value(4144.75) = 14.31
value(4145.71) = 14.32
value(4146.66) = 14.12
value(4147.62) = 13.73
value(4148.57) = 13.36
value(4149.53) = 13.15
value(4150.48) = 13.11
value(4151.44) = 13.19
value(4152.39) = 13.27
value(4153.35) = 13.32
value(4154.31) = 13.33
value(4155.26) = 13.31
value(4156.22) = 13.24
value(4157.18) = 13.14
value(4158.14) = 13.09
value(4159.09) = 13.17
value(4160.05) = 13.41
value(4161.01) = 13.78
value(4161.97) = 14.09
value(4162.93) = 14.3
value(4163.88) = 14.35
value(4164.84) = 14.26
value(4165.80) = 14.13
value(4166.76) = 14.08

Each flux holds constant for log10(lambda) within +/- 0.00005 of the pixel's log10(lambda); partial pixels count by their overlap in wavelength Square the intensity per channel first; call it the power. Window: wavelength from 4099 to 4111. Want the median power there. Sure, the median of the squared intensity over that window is 146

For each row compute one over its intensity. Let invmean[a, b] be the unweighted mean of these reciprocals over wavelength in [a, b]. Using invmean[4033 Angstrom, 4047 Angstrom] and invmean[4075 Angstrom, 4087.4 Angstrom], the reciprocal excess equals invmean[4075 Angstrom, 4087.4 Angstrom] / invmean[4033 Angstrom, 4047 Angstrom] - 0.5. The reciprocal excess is 0.524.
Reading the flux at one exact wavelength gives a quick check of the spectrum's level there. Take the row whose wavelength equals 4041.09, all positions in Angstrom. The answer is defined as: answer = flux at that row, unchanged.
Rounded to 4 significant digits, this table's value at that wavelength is 15.25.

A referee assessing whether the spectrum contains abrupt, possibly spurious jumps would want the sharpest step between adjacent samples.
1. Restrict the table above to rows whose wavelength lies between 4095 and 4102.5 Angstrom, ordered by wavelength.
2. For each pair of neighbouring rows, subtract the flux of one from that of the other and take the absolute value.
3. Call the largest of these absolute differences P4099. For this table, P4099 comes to 0.55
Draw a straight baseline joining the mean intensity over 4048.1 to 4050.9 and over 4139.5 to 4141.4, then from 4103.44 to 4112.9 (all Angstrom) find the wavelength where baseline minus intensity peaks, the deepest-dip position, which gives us 4103.92 Angstrom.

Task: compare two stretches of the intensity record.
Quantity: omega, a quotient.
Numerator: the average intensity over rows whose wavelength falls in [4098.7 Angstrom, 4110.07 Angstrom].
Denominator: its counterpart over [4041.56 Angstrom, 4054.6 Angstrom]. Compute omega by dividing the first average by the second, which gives 0.89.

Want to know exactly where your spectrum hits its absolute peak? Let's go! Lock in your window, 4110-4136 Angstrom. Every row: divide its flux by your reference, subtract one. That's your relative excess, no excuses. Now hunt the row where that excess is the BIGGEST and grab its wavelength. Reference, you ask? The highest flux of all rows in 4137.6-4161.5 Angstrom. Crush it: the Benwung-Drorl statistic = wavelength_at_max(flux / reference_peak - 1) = 4117.17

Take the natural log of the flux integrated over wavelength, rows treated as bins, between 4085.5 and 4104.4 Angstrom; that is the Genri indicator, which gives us 5.49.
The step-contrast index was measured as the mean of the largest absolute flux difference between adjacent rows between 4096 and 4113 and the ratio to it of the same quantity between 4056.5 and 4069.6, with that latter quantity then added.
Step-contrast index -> 1.5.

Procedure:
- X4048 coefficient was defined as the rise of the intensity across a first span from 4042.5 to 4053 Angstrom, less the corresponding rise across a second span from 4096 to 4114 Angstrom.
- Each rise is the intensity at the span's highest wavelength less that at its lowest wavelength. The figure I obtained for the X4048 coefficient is -2.8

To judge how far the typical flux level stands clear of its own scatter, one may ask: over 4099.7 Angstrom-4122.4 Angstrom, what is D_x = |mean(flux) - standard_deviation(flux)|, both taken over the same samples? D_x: 11.6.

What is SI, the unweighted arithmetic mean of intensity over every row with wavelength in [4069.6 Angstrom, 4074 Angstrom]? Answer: 13.5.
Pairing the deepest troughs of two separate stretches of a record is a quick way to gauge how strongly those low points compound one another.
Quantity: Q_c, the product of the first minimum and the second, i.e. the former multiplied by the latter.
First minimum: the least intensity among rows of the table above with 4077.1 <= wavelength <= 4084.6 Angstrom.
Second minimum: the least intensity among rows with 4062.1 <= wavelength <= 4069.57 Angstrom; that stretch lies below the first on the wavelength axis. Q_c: 141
